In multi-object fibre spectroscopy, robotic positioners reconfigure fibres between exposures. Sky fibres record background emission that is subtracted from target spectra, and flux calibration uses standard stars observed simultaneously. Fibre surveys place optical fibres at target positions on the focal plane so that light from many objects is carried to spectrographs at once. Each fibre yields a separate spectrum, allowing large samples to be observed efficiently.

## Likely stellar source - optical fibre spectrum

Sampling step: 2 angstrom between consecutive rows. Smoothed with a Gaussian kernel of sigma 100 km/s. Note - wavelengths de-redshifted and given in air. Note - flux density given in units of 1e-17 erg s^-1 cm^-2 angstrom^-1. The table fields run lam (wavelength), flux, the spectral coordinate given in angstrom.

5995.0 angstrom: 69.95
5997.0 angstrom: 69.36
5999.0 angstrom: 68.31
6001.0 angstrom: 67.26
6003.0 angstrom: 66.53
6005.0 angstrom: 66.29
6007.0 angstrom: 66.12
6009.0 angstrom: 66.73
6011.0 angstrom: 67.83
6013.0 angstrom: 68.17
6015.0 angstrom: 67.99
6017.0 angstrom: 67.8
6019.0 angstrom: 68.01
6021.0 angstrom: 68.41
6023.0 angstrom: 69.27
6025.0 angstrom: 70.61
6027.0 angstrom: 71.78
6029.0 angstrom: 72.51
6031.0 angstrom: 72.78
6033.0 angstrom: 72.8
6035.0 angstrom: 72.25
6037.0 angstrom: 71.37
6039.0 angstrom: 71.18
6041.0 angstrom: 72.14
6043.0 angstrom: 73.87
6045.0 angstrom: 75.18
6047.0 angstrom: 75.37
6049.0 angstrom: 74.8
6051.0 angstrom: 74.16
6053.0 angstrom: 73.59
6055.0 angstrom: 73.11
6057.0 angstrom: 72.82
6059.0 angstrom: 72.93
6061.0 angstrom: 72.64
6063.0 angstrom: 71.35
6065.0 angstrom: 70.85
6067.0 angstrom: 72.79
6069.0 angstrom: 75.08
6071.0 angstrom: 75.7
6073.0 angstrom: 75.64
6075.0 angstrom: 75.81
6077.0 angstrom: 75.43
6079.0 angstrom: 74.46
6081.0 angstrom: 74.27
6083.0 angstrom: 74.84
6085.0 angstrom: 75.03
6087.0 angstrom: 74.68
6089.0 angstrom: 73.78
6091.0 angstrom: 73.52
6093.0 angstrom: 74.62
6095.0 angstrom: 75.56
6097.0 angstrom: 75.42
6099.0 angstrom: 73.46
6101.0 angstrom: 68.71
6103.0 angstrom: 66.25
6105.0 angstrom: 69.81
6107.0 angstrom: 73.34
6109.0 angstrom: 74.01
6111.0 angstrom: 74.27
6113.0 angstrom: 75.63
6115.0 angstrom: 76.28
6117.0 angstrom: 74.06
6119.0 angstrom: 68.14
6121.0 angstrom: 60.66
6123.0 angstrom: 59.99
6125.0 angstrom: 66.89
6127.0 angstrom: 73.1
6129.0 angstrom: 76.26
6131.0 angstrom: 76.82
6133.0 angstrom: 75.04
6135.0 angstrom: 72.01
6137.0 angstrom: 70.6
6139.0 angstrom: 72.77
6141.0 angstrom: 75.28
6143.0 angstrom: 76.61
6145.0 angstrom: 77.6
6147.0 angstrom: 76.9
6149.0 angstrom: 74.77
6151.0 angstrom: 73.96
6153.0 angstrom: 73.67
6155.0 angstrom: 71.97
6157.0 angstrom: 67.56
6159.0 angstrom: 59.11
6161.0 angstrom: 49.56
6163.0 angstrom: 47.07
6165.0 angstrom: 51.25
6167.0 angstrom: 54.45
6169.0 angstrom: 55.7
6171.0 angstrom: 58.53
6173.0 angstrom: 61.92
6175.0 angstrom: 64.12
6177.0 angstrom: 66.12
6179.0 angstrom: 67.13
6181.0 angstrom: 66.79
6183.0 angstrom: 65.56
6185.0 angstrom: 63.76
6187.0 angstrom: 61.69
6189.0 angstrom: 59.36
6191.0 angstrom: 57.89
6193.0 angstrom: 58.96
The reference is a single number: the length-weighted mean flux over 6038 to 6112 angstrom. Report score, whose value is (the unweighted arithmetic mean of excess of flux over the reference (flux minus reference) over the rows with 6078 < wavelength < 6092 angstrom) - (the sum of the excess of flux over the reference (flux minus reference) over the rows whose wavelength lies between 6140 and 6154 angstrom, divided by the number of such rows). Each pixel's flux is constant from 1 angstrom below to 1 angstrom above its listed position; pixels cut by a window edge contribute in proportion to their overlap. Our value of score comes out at -1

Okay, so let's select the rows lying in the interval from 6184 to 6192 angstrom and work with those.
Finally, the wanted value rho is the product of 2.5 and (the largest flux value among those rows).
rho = 159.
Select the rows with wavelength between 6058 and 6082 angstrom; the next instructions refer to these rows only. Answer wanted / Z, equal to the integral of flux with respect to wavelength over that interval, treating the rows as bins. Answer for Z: 1774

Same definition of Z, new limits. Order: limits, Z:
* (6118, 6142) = 1695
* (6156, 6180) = 1405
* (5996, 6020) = 1621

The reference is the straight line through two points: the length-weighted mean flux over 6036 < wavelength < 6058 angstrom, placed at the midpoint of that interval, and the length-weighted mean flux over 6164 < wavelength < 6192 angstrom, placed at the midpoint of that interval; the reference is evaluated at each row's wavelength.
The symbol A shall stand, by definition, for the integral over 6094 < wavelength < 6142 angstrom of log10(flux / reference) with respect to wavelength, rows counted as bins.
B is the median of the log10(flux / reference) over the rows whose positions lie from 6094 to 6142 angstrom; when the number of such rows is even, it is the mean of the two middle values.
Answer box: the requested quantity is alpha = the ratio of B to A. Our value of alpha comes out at 0.027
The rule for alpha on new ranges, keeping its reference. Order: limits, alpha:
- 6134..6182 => 0.048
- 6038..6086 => 0.016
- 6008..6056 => 0.016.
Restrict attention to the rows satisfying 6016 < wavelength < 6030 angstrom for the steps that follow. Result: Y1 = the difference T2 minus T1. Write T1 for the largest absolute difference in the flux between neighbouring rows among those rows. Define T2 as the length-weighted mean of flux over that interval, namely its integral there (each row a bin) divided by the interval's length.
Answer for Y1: 68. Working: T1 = 1.34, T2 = 69.8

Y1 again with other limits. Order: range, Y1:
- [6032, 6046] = 71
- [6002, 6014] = 66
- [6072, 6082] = 74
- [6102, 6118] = 69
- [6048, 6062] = 73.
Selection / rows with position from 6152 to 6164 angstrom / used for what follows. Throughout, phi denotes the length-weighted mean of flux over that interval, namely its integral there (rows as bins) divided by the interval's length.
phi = 61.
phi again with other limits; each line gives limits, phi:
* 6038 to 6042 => 72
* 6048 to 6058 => 74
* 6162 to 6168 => 51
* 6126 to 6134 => 75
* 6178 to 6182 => 67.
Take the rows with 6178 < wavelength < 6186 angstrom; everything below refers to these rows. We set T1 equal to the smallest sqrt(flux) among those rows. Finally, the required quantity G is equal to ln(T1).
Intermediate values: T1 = 7.98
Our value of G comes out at 2.08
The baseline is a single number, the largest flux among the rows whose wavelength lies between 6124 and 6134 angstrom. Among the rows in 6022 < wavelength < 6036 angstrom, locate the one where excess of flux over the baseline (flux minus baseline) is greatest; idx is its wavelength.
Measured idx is 6033.0 angstrom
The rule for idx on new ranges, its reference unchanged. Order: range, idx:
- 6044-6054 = 6047.0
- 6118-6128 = 6127.0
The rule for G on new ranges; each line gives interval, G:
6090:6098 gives 2.15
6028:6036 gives 2.14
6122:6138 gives 2.05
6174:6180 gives 2.08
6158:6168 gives 1.93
